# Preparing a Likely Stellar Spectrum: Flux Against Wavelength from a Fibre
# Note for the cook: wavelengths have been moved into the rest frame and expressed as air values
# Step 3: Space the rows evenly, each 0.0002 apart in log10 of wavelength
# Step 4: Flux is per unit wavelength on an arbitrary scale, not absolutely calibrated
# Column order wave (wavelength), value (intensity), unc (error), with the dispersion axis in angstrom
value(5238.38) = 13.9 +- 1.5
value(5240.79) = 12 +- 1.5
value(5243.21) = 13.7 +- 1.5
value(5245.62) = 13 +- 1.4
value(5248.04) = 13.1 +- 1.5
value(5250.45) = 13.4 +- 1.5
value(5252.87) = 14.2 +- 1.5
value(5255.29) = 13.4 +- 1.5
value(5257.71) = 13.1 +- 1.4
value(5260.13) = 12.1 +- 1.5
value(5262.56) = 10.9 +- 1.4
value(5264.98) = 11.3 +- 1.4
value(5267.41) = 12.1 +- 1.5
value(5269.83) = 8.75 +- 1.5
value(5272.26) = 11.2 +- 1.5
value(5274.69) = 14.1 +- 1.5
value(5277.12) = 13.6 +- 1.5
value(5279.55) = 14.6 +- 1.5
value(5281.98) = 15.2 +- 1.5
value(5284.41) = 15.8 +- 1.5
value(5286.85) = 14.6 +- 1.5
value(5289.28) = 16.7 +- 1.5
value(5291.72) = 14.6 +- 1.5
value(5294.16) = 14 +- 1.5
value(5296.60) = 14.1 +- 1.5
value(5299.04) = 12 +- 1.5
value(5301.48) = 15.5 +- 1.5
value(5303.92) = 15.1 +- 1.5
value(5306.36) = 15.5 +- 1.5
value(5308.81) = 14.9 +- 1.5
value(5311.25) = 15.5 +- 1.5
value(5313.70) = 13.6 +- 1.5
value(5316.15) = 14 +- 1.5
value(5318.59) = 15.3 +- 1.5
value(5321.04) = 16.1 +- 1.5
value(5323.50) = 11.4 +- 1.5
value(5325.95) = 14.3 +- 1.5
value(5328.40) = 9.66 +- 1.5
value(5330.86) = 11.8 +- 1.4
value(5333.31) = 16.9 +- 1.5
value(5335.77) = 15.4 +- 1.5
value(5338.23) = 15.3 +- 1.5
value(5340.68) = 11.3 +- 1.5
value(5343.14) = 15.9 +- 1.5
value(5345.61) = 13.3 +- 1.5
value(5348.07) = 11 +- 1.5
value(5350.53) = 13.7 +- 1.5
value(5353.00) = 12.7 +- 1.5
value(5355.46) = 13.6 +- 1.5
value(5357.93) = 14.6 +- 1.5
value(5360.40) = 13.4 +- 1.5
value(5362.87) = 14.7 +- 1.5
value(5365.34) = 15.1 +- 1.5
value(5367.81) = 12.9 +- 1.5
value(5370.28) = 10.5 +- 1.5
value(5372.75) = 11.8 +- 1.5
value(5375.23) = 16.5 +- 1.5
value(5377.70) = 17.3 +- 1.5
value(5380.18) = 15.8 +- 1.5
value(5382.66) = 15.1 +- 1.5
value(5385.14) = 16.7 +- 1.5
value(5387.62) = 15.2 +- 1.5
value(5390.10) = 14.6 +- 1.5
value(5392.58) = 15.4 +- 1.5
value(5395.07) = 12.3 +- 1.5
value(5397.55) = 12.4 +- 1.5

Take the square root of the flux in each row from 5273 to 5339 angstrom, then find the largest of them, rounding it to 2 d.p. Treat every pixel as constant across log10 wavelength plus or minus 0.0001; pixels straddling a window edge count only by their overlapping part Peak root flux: 4.11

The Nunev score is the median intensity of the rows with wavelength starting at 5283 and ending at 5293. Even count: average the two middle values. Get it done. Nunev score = 15.2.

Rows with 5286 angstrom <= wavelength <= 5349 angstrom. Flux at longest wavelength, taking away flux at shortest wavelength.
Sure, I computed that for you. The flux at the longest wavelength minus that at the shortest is -3.6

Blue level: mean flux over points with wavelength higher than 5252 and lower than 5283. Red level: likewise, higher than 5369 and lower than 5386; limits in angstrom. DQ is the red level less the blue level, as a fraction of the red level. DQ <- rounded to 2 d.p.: 0.15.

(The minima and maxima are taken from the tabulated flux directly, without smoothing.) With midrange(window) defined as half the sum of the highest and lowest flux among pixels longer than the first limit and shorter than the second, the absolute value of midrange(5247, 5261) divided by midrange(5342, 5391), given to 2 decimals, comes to 0.95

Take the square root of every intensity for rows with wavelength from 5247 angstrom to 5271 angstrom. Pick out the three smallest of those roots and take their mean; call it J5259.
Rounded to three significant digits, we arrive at 3.21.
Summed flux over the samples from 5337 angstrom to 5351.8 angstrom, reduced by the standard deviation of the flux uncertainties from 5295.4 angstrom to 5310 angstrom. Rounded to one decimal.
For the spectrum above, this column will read 80.5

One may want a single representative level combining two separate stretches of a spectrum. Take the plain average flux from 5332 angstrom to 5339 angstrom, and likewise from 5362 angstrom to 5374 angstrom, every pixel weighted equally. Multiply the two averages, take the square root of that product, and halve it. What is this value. 7.2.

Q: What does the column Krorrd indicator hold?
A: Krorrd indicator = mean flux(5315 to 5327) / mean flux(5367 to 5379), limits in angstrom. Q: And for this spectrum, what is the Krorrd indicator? 1.03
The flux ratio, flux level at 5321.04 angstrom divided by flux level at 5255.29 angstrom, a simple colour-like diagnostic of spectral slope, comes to 1.20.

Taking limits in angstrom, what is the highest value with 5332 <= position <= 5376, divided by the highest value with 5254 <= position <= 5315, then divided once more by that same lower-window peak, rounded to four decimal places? 0.0606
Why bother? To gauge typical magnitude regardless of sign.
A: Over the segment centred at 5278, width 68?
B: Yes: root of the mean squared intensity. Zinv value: 13.8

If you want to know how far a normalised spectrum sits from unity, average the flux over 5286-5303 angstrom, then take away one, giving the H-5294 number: 13.5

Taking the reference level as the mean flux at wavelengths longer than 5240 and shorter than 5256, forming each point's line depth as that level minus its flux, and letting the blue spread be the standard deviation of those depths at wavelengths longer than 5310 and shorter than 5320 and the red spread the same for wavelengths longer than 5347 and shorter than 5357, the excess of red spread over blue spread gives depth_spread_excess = 0.3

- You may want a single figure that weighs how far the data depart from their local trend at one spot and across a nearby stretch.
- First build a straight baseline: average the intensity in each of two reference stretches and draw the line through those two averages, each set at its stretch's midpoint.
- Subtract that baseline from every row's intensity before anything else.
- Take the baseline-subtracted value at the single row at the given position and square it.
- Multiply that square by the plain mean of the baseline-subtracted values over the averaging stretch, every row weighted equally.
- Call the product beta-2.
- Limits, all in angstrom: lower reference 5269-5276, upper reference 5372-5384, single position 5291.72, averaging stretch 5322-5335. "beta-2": -4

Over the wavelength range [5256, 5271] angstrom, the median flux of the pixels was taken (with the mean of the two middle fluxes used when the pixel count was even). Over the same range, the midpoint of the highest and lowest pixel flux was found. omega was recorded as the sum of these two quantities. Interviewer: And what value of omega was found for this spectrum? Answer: 22.6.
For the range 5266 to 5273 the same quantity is 21.6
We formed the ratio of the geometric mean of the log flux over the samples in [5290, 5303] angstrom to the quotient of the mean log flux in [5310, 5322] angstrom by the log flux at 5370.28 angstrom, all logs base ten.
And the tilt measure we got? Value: 1.00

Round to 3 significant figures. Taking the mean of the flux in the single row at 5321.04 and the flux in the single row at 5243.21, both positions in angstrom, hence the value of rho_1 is 14.9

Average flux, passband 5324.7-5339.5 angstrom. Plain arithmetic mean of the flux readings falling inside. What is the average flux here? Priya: 13.9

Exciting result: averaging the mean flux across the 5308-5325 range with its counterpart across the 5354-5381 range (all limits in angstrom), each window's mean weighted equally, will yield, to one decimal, 14.3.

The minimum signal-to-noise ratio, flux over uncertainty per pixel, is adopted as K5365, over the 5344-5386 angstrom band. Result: 7.0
